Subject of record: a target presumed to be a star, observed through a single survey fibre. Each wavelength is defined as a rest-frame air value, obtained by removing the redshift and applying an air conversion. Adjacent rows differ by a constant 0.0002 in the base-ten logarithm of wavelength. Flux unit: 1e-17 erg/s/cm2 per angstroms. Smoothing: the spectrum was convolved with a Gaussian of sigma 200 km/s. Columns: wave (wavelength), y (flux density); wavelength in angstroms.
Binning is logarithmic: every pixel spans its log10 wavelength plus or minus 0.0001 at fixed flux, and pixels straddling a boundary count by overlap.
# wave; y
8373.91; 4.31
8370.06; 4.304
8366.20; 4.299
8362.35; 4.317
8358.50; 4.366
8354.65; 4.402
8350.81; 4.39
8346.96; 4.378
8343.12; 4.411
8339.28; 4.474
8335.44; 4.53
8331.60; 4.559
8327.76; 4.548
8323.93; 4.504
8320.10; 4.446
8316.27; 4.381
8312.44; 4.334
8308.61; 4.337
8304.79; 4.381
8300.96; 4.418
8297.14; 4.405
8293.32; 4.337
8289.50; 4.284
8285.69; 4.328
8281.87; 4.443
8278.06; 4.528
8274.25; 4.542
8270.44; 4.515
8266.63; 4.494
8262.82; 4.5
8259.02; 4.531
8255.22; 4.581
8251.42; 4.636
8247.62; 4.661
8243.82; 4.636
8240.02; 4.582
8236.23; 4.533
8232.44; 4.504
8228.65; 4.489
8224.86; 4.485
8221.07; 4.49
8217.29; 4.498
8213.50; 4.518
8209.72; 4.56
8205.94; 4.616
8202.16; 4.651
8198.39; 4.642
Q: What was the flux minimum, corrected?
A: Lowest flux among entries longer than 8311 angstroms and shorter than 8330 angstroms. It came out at 4.334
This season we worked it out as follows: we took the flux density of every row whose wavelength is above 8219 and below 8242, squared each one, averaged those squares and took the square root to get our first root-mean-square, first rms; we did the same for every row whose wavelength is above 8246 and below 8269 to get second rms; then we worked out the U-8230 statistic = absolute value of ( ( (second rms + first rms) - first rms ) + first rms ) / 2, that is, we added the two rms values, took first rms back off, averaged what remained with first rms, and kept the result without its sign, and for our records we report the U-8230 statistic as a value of 4.54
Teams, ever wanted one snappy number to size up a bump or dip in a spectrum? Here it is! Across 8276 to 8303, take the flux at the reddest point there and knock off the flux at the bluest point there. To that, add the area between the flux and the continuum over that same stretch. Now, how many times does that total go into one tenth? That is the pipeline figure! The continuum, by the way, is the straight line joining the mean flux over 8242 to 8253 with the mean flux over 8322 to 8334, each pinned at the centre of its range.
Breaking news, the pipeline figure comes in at -0.019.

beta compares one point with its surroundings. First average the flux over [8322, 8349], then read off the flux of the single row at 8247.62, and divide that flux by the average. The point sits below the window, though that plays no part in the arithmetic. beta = 1.04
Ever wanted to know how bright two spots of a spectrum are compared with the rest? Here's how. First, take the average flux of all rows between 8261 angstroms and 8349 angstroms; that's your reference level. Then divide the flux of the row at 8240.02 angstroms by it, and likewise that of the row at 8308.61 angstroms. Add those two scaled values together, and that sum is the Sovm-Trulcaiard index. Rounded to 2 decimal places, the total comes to 2.01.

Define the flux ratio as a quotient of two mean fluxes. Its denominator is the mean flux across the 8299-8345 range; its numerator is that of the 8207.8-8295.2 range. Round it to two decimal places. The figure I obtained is 1.01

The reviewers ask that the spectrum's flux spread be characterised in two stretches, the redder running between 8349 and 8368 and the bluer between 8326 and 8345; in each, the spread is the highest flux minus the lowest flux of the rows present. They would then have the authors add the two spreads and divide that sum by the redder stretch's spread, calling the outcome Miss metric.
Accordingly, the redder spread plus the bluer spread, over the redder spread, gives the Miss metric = 2.4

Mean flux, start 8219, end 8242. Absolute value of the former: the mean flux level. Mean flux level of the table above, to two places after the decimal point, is 4.51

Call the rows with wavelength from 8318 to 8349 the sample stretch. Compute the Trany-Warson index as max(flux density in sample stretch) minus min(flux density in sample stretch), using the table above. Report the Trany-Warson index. 0.18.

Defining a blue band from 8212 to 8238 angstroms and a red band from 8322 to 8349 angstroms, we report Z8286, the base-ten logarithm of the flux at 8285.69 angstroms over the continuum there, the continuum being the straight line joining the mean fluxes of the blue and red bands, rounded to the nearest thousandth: -0.016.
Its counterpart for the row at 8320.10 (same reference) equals -0.004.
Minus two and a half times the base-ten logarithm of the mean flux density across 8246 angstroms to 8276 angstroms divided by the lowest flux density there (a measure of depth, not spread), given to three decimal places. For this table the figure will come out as -0.015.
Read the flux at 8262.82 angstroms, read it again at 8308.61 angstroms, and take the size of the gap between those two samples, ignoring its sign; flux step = 0.163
